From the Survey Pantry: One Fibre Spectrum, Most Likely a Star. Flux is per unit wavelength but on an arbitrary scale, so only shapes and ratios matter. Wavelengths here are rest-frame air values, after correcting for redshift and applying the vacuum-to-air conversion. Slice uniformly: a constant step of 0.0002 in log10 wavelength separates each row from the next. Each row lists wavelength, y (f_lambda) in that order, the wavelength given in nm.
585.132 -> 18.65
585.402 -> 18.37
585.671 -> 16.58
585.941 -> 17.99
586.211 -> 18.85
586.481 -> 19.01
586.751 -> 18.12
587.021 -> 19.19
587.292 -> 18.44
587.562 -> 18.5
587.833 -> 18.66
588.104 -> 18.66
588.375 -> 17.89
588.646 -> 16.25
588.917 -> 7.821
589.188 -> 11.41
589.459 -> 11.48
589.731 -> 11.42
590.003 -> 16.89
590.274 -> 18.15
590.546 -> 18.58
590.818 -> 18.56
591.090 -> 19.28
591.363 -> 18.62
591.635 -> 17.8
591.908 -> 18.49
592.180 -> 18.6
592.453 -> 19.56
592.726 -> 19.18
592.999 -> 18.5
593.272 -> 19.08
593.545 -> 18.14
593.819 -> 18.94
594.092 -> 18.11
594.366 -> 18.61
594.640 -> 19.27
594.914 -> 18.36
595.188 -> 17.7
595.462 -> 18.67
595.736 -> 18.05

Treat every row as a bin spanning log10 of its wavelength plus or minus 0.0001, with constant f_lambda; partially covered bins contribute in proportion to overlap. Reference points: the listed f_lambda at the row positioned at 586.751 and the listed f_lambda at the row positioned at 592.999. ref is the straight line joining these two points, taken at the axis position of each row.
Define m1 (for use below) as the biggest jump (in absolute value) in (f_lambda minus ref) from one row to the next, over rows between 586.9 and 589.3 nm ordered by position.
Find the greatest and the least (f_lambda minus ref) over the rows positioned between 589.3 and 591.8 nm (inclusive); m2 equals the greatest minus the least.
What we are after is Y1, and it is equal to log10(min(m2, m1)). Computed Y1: 0.89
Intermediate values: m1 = 8.4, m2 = 8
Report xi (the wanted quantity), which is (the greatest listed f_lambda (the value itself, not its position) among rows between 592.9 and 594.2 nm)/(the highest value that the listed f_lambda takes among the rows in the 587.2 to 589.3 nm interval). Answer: 1.02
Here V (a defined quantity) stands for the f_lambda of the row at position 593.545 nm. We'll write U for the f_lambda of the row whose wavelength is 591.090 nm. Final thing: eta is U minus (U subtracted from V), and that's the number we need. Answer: 20.4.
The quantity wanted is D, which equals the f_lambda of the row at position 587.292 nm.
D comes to 18.44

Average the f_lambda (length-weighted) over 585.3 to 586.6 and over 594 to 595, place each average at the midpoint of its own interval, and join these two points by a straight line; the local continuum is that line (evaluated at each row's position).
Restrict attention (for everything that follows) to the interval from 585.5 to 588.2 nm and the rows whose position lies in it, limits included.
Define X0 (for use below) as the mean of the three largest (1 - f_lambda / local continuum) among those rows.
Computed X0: 0.033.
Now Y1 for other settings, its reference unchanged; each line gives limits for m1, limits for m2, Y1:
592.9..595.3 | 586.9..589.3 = -0.02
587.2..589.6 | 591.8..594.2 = 0.19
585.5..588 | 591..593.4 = 0.14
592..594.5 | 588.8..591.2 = -0.02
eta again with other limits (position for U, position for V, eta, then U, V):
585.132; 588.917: 29.5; 18.65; 7.821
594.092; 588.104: 17.6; 18.11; 18.66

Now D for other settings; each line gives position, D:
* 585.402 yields 18.37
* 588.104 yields 18.66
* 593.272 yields 19.08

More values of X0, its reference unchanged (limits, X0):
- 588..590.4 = 0.443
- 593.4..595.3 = 0.033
